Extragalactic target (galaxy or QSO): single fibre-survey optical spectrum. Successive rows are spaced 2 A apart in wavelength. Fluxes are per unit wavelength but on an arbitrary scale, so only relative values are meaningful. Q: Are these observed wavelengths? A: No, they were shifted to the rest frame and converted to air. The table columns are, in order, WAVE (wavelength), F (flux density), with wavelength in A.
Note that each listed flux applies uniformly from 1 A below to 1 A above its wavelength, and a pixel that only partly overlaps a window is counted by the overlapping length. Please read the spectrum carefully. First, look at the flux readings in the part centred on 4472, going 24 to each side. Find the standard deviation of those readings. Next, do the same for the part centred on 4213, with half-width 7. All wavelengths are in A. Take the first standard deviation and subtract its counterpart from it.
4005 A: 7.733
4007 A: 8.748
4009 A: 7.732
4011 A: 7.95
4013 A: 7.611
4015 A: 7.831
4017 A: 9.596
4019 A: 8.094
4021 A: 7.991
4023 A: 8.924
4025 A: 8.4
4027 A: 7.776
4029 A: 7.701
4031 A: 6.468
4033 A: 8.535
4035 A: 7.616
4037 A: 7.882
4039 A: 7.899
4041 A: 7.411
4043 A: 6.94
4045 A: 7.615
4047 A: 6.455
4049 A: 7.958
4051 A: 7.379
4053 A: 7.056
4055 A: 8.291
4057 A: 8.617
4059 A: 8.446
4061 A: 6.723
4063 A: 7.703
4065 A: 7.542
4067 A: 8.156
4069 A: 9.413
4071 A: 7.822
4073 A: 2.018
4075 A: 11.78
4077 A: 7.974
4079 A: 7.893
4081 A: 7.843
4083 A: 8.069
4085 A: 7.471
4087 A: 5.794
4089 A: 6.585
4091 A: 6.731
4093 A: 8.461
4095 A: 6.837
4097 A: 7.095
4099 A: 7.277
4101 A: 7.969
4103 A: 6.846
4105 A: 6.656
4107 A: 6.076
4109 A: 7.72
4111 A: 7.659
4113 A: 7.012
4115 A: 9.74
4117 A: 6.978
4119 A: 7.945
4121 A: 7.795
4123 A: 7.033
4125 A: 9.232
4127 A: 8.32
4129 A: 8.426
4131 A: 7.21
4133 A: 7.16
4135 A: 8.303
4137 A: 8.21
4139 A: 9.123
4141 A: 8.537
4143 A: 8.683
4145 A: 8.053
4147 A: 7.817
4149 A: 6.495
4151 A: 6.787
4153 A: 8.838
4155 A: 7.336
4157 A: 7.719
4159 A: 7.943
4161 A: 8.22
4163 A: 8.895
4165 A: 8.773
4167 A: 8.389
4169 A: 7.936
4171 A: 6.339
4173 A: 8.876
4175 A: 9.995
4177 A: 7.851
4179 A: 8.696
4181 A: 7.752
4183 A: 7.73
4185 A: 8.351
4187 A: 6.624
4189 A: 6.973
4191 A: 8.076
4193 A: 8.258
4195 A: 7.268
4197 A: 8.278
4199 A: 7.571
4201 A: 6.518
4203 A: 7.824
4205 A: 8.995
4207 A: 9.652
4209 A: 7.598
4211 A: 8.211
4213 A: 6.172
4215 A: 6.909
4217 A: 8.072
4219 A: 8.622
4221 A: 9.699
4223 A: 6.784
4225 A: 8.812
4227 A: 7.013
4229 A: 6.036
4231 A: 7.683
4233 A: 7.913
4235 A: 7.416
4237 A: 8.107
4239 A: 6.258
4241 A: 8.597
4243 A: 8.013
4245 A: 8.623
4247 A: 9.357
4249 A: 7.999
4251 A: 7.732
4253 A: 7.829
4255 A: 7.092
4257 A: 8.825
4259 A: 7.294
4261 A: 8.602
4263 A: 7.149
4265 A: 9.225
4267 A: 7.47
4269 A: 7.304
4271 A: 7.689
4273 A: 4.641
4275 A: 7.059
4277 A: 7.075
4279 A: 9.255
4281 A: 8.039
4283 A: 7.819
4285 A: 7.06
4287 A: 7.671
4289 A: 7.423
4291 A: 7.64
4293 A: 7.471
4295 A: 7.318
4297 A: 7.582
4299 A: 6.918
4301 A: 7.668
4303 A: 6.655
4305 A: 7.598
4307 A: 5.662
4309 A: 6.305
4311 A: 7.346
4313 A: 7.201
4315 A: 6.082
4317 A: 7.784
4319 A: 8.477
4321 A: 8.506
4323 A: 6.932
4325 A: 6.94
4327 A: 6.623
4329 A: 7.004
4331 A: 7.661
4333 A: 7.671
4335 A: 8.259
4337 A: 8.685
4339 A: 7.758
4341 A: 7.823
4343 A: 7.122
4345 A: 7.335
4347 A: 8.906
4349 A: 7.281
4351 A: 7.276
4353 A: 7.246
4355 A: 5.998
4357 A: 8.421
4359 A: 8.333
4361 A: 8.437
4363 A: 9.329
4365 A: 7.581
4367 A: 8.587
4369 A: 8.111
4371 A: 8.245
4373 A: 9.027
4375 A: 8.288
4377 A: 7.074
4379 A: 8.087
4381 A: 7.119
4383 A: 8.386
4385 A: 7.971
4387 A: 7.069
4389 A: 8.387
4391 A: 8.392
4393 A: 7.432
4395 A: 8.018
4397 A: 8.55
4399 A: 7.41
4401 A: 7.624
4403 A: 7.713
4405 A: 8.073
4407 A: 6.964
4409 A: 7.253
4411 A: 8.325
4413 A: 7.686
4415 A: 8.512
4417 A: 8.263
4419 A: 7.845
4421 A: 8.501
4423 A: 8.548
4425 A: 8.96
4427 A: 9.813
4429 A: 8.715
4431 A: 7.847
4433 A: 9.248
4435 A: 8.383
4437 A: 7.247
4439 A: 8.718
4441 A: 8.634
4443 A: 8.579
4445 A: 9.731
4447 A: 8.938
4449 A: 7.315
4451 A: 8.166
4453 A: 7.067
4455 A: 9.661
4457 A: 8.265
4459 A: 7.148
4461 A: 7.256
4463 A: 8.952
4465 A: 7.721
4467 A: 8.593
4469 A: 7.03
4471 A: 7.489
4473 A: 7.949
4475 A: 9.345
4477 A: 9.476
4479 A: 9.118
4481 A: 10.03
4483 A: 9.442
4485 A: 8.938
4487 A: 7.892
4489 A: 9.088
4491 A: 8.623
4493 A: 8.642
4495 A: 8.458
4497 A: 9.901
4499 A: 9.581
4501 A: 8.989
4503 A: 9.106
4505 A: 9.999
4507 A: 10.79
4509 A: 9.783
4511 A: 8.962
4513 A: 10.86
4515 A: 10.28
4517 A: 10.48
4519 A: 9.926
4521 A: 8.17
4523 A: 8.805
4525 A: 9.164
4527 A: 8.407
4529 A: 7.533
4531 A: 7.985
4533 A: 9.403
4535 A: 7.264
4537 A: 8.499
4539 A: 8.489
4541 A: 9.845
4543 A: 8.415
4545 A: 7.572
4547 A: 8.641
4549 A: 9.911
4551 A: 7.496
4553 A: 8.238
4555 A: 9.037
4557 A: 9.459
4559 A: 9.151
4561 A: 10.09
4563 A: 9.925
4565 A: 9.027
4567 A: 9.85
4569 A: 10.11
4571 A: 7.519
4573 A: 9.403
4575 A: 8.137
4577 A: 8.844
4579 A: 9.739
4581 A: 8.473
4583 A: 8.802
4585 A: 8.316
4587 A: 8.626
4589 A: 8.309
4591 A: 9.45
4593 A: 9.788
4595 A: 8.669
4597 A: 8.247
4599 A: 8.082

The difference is -0.2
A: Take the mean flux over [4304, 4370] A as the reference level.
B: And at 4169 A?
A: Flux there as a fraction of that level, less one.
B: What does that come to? 0.046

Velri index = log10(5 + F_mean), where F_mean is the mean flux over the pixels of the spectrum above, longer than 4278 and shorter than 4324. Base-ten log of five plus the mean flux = 1.09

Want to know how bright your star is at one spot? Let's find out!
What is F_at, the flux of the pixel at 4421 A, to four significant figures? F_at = 8.501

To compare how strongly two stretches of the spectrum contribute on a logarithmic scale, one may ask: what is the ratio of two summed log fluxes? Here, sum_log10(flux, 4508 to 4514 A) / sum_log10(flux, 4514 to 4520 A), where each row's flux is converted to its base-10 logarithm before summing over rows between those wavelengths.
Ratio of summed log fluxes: 0.98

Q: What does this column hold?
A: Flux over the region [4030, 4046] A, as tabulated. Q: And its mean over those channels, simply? 7.55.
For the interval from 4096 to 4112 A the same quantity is 7.16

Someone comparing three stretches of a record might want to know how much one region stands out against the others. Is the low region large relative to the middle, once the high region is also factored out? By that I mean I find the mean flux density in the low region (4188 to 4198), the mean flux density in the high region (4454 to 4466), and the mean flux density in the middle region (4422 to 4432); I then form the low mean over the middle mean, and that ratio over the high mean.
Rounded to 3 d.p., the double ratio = 0.108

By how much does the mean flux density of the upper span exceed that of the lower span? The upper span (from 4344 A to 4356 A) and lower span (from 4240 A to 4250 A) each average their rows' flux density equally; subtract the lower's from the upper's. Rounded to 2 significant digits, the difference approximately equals -1.2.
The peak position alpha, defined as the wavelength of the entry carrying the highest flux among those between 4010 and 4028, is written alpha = 4017 A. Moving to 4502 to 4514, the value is 4513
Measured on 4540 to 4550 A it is 4549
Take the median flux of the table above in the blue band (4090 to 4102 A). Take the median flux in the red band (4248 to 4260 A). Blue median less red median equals -0.6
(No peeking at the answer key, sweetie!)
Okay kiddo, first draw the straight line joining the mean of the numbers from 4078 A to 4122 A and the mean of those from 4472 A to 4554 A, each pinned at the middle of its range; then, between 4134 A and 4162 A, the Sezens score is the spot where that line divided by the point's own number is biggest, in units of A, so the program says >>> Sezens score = 4149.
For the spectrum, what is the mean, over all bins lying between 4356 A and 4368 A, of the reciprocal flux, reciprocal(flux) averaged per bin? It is 0.119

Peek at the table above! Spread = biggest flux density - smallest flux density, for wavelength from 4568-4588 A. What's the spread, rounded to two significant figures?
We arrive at 2.6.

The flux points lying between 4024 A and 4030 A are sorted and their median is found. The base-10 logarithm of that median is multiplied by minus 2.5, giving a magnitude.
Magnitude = -2.23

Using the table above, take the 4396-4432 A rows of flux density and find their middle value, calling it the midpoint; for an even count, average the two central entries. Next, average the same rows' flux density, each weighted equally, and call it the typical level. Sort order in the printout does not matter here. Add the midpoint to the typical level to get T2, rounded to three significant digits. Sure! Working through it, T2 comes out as 16.3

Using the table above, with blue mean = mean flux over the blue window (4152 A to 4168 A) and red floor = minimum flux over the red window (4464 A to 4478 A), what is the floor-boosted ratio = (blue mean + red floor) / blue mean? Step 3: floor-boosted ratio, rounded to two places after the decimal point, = 1.85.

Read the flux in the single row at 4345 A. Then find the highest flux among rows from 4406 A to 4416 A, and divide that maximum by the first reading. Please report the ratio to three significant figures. 1.16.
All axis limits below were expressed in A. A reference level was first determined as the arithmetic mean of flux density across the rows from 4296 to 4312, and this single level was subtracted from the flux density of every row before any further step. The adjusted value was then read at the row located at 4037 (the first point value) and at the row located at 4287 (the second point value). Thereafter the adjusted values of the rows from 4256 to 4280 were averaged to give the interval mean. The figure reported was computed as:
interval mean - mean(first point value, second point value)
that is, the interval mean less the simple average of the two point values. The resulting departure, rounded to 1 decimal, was -0.1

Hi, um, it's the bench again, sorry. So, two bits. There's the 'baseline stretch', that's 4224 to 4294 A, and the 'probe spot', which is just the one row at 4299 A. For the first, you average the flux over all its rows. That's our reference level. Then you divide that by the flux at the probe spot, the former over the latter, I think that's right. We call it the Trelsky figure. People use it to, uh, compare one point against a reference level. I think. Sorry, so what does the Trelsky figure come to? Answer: 1.11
